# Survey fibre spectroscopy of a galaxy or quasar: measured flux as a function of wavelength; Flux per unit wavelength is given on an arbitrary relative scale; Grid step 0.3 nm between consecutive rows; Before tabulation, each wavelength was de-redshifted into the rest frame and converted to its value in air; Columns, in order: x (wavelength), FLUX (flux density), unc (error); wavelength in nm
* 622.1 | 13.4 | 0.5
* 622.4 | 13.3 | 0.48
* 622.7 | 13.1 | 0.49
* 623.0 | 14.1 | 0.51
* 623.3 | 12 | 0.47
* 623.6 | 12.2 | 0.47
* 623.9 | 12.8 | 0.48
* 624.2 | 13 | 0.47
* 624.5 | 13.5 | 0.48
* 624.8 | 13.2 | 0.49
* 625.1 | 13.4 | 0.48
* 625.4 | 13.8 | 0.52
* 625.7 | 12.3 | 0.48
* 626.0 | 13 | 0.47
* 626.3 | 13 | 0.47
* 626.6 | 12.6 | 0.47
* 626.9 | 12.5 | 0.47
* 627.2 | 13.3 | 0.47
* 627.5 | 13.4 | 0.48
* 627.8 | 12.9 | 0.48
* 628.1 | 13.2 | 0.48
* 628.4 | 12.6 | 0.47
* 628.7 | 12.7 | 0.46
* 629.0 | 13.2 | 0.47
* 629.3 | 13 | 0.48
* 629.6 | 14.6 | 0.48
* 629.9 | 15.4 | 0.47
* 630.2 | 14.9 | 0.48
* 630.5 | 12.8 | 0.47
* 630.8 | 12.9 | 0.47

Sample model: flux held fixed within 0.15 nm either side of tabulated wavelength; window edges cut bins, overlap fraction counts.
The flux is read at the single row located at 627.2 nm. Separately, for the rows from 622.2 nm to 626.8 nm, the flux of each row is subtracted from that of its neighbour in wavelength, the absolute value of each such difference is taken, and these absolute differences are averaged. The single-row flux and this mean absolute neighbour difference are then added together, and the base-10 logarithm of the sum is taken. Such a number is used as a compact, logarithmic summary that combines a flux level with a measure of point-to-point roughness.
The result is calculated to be 1.14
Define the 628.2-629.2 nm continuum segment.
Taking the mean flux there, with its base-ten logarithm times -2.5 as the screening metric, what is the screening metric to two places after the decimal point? -2.77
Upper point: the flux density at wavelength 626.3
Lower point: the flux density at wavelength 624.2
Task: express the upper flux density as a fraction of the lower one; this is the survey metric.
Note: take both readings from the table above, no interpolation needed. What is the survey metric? 1.00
